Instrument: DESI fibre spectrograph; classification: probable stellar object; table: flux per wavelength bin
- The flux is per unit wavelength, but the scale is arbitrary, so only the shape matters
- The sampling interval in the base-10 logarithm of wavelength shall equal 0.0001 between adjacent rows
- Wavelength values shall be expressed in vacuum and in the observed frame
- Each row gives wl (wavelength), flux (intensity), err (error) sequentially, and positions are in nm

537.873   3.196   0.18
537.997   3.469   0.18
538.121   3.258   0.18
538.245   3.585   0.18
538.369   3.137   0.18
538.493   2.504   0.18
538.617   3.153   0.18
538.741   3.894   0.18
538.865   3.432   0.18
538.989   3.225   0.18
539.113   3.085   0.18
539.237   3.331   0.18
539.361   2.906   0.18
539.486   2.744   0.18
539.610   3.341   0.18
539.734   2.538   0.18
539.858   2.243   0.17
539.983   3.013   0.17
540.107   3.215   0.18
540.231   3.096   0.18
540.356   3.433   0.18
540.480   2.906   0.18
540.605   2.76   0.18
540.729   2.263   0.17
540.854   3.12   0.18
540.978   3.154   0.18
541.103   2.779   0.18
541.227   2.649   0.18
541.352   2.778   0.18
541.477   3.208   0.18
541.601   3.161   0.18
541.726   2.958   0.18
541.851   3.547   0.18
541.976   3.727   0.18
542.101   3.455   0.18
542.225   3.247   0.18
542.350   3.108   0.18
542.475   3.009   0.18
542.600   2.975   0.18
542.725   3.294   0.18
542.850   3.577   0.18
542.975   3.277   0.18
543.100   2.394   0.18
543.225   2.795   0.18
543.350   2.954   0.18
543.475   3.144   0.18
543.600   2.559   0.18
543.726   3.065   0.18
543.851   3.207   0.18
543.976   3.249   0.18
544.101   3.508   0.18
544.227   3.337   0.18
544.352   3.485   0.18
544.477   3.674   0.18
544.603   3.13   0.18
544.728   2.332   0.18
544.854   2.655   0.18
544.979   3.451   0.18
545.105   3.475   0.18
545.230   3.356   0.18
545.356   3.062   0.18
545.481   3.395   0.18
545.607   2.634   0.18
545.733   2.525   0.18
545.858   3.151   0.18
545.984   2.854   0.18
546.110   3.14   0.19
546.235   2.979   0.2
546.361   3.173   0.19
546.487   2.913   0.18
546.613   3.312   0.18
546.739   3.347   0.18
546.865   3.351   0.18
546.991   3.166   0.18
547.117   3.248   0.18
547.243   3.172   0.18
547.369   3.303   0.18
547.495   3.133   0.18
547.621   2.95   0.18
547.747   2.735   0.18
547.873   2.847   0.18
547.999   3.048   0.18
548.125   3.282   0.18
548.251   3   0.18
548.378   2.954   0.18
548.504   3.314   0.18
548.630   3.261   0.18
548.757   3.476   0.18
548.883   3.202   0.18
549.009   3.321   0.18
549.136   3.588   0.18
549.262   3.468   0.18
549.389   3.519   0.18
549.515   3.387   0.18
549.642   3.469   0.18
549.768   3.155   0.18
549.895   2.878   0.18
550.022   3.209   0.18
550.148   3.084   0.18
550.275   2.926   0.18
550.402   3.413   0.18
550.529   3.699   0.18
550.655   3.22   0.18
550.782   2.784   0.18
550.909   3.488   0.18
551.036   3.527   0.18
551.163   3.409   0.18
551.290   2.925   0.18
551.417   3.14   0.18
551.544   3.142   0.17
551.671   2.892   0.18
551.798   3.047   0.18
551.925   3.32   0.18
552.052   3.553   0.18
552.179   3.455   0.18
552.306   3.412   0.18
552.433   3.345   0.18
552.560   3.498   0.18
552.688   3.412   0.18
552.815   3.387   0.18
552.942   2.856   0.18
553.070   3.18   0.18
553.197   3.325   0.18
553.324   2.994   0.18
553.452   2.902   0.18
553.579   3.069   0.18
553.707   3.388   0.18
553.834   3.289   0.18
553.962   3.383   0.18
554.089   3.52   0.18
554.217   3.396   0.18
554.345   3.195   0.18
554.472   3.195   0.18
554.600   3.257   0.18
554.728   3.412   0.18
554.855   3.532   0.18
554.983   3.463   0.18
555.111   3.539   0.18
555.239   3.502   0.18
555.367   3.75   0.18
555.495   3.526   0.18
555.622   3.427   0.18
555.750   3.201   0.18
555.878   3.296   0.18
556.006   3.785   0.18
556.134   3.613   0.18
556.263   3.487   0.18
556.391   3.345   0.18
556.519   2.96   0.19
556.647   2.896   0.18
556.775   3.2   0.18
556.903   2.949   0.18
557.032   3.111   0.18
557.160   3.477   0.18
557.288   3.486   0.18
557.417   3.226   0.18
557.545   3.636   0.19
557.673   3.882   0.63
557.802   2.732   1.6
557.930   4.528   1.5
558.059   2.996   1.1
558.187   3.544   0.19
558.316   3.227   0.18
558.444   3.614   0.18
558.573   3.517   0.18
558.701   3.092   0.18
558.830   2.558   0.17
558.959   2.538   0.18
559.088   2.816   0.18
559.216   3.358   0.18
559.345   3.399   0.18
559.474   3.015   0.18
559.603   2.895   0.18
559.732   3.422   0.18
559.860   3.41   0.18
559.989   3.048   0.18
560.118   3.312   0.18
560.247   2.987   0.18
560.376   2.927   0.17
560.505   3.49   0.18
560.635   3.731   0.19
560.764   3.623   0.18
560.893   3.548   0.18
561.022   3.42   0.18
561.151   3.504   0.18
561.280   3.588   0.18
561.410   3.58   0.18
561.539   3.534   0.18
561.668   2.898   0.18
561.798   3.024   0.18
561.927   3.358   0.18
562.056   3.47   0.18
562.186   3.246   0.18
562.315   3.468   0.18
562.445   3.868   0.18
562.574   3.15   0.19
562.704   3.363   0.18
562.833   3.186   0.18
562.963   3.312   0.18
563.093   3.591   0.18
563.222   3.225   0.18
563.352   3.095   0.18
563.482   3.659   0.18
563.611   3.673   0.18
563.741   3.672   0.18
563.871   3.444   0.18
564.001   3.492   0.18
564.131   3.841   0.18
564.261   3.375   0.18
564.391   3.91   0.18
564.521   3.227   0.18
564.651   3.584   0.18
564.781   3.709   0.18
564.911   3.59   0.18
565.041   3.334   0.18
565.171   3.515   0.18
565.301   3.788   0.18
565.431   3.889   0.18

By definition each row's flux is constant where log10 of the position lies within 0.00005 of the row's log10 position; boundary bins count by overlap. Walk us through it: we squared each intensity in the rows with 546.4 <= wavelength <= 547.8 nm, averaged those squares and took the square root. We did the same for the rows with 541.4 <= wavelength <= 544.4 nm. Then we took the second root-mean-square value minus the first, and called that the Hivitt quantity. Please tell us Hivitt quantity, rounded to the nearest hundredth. 0.04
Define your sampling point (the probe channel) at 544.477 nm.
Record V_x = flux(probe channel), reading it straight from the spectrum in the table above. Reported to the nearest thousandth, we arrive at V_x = 3.674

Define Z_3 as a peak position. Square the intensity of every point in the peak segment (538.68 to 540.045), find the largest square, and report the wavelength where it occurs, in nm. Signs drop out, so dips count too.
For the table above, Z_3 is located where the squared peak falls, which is 538.741 nm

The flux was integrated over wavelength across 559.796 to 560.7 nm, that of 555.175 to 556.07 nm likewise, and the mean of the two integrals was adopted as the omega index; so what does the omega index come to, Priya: 3.04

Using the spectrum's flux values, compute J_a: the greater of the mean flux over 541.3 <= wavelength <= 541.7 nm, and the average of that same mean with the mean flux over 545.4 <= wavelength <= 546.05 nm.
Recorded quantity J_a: 3.05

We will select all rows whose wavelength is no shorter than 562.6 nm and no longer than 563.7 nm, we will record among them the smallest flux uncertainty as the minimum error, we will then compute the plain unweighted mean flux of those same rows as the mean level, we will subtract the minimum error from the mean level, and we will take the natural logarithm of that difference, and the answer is 1.17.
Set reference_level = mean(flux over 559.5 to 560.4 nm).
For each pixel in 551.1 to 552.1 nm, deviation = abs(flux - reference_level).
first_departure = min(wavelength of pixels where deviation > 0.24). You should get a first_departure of 551.163 nm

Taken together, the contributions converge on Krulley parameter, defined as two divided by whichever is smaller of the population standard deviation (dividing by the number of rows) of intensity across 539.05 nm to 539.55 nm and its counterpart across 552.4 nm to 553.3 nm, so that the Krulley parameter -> 10.1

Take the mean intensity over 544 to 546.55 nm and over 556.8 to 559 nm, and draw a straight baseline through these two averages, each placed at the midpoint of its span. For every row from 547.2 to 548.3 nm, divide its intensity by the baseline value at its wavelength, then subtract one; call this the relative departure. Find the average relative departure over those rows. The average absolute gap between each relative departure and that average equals 0.049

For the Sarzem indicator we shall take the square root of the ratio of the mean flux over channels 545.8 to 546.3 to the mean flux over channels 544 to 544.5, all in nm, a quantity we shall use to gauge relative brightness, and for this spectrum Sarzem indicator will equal 0.93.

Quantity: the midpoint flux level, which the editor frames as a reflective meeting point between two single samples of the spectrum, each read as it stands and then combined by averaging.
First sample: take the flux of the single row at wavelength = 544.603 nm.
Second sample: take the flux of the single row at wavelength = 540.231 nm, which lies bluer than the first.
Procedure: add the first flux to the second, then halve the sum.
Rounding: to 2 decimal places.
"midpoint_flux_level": 3.11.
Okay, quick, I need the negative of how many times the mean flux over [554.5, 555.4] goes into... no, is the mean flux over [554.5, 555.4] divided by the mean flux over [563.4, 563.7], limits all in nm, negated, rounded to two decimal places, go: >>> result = -0.95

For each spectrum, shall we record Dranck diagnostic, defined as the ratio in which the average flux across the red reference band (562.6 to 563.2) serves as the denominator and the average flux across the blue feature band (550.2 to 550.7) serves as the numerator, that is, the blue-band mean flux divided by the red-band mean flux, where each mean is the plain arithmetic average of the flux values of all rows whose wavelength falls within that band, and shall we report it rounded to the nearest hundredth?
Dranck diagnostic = 0.99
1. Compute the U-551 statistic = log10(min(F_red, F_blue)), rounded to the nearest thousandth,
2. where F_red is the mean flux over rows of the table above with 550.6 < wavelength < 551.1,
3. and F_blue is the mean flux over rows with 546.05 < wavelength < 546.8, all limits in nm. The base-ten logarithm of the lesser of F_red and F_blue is 0.497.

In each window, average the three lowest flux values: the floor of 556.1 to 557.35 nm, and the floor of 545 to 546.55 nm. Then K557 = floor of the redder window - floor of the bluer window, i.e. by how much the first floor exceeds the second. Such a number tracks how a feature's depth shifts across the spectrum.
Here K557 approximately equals 0.26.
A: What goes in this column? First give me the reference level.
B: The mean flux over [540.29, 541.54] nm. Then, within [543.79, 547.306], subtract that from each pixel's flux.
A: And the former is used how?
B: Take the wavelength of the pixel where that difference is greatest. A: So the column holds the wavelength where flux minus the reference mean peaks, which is 544.477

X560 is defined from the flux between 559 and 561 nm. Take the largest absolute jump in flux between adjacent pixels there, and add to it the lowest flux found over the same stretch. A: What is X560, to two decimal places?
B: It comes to 3.38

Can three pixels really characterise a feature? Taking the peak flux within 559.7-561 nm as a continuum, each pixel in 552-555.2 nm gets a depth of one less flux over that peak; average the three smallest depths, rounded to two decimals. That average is 0.05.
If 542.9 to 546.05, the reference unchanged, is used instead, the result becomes 0.05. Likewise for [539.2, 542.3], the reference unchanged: 0.04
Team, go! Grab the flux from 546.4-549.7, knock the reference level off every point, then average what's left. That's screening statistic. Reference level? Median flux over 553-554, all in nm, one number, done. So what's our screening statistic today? -0.013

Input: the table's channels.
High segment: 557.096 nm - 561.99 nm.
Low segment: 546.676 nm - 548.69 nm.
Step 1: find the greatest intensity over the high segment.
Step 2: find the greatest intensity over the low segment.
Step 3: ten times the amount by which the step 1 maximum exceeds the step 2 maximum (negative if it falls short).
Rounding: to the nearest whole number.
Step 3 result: 12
